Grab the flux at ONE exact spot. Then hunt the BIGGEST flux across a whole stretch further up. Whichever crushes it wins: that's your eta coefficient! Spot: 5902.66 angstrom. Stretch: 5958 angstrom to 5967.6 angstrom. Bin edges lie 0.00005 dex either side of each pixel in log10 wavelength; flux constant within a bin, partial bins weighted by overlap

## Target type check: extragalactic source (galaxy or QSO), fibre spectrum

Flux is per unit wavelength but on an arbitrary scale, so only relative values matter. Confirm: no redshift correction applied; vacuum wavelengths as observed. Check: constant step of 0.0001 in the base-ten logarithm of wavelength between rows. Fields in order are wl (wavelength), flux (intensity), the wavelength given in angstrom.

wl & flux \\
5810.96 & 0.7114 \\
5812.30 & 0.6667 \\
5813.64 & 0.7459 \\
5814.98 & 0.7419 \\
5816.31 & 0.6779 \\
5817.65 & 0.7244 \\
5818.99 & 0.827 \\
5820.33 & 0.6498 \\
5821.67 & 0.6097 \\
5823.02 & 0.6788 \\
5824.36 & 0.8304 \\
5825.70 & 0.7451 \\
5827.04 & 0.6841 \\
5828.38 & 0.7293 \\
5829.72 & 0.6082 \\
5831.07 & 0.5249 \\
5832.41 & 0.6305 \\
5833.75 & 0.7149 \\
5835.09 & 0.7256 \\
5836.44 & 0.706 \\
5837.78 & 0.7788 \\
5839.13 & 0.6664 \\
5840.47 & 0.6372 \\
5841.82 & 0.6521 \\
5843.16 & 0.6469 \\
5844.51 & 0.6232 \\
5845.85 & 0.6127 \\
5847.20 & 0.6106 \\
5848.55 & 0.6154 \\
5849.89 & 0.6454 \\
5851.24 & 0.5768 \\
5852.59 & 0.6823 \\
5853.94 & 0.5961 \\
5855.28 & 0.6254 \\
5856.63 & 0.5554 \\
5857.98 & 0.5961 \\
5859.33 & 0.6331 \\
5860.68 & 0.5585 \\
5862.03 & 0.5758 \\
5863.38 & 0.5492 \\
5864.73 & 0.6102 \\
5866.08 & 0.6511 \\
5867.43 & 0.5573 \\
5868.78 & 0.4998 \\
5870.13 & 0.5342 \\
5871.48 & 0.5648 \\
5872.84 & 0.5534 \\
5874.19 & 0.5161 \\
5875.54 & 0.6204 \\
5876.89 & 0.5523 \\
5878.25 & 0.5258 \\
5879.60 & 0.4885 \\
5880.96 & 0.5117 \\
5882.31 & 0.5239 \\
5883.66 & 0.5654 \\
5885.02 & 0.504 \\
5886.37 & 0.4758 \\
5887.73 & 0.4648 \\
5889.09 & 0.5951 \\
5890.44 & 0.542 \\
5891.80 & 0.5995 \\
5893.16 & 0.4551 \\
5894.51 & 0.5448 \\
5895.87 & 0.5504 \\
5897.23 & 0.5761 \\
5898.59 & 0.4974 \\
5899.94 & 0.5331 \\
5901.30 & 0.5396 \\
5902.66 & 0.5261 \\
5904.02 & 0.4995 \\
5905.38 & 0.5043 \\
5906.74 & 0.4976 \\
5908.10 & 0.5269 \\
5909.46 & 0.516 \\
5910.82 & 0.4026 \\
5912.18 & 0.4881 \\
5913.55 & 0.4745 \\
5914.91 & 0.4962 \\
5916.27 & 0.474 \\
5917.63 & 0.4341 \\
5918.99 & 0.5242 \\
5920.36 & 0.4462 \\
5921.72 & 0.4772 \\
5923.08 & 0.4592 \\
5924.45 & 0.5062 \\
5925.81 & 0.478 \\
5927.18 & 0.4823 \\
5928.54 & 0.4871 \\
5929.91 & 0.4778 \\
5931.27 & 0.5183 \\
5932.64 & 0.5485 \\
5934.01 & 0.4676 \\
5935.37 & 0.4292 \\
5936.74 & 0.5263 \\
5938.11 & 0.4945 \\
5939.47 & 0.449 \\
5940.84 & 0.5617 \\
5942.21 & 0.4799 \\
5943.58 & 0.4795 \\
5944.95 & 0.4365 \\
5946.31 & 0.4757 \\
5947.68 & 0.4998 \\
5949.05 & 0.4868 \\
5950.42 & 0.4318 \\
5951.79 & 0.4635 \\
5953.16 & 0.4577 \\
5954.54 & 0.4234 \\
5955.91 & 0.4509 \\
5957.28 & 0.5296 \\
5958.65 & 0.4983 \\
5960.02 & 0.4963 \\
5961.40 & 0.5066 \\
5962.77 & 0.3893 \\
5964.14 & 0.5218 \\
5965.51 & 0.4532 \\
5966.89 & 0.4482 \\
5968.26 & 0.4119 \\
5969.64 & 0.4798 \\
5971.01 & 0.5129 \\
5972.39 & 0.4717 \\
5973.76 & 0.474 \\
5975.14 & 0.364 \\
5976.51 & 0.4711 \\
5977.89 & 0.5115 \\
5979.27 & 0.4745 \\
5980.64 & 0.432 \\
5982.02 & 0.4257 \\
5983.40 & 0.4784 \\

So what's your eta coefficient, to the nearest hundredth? 0.53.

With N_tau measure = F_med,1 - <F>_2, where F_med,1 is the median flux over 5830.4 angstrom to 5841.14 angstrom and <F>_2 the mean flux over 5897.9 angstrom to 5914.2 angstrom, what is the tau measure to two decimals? 0.19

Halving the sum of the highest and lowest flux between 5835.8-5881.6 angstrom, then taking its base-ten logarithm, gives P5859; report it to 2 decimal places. -0.20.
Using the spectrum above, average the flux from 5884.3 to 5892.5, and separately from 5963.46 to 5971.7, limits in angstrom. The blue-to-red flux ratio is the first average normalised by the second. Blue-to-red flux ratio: 1.12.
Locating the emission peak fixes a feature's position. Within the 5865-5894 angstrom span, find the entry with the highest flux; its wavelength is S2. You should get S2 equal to 5866.08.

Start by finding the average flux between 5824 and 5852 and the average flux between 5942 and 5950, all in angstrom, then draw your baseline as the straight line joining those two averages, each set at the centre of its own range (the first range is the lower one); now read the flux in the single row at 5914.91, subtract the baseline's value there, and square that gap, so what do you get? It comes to 0.0011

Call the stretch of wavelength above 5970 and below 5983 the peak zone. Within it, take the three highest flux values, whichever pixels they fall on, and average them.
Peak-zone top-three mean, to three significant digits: 0.500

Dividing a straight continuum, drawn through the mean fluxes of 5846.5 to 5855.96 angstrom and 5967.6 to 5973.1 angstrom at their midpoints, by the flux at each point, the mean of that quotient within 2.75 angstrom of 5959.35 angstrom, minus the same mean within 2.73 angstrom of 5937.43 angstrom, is -0.13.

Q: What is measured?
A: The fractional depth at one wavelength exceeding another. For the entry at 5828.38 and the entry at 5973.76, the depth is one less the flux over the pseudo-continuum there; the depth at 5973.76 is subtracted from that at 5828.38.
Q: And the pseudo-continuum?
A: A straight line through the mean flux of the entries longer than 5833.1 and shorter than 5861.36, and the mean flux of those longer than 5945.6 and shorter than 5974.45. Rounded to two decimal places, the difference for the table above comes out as -0.04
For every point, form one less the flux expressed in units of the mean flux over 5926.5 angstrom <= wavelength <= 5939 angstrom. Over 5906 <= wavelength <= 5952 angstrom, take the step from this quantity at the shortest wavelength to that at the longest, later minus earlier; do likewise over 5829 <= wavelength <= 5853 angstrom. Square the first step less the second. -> 0.048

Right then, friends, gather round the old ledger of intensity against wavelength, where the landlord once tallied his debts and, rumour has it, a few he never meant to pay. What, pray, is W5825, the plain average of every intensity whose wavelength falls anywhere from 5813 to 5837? 0.70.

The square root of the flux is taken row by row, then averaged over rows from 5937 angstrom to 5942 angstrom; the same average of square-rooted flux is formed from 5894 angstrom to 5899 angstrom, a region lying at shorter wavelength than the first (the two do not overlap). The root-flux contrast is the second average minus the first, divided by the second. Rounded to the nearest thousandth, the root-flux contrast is 0.039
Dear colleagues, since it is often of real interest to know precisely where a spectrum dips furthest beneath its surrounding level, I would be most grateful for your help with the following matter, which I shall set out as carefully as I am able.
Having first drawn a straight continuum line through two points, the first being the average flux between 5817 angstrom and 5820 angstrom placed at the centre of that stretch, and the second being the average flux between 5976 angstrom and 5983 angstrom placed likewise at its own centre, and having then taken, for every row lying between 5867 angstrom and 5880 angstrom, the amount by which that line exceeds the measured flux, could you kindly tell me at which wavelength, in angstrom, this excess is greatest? 5868.78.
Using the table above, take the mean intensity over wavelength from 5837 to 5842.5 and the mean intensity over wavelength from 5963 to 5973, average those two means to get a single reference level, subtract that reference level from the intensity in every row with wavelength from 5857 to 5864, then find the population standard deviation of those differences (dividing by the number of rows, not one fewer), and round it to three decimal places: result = 0.030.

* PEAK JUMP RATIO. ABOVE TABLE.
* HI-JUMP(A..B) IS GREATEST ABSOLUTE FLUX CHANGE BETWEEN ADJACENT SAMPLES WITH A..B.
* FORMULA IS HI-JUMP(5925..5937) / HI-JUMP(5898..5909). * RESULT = 2.7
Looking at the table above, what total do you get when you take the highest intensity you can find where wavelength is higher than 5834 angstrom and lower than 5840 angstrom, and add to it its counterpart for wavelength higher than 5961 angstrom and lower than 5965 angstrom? 1.30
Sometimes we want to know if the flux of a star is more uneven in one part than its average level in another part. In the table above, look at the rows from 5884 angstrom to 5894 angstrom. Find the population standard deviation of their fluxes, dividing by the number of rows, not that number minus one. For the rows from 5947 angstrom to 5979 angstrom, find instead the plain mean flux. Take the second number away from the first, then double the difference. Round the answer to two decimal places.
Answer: -0.82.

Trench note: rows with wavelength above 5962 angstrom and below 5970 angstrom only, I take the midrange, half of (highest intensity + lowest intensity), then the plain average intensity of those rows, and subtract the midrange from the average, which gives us -0.005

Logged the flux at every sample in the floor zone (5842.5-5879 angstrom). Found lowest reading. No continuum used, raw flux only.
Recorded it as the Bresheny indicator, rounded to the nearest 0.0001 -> 0.4998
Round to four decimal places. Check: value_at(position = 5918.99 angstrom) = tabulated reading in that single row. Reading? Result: 0.5242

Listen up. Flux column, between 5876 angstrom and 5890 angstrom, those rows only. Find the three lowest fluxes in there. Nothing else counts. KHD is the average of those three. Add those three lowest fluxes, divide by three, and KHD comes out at 0.48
